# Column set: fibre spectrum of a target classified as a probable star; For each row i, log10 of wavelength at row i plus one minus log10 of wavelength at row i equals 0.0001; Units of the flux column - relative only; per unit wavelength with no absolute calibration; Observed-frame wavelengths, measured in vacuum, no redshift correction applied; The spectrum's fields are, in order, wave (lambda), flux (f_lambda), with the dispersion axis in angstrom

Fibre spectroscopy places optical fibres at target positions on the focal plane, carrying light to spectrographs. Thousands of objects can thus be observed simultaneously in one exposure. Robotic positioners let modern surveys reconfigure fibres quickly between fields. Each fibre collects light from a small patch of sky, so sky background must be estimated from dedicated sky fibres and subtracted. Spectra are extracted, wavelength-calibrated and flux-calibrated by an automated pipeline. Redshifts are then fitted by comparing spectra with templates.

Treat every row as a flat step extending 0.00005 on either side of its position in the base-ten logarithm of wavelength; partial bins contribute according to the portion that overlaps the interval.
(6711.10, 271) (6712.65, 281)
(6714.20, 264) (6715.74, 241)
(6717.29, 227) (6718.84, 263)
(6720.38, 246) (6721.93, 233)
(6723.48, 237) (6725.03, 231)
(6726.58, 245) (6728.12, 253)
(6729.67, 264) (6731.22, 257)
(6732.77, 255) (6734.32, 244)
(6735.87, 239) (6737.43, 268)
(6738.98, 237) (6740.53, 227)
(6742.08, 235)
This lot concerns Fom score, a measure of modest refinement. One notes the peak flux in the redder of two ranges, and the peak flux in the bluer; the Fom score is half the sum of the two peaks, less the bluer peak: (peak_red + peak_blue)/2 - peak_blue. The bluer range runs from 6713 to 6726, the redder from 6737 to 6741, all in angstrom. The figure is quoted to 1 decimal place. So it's 2.0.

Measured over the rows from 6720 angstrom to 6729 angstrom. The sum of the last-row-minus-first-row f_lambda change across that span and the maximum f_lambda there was 260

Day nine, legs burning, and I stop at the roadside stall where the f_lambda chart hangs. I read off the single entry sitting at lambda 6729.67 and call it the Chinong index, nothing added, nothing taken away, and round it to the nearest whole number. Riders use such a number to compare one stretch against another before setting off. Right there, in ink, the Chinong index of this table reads 264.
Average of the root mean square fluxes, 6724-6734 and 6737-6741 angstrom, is 247.8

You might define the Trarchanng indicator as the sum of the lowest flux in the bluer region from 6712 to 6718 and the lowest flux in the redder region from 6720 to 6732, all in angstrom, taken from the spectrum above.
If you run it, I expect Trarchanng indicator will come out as 458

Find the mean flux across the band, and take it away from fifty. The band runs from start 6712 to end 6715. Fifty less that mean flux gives -222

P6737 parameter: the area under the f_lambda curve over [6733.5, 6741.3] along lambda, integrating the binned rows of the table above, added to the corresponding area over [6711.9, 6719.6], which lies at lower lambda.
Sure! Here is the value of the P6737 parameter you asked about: 3858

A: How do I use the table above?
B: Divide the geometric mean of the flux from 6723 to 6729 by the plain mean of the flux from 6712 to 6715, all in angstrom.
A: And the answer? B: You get 0.89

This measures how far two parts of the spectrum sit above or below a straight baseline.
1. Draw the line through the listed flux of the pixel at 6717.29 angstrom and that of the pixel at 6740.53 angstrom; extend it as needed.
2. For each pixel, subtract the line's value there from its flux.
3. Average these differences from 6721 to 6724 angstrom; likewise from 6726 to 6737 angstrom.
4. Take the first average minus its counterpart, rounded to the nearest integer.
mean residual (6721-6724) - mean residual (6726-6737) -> -16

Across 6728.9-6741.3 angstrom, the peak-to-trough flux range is 41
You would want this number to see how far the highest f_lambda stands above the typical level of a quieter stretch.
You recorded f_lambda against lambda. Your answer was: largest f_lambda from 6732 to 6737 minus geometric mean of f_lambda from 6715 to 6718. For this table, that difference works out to 21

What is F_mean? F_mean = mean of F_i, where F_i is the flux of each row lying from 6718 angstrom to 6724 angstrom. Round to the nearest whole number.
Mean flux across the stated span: 245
